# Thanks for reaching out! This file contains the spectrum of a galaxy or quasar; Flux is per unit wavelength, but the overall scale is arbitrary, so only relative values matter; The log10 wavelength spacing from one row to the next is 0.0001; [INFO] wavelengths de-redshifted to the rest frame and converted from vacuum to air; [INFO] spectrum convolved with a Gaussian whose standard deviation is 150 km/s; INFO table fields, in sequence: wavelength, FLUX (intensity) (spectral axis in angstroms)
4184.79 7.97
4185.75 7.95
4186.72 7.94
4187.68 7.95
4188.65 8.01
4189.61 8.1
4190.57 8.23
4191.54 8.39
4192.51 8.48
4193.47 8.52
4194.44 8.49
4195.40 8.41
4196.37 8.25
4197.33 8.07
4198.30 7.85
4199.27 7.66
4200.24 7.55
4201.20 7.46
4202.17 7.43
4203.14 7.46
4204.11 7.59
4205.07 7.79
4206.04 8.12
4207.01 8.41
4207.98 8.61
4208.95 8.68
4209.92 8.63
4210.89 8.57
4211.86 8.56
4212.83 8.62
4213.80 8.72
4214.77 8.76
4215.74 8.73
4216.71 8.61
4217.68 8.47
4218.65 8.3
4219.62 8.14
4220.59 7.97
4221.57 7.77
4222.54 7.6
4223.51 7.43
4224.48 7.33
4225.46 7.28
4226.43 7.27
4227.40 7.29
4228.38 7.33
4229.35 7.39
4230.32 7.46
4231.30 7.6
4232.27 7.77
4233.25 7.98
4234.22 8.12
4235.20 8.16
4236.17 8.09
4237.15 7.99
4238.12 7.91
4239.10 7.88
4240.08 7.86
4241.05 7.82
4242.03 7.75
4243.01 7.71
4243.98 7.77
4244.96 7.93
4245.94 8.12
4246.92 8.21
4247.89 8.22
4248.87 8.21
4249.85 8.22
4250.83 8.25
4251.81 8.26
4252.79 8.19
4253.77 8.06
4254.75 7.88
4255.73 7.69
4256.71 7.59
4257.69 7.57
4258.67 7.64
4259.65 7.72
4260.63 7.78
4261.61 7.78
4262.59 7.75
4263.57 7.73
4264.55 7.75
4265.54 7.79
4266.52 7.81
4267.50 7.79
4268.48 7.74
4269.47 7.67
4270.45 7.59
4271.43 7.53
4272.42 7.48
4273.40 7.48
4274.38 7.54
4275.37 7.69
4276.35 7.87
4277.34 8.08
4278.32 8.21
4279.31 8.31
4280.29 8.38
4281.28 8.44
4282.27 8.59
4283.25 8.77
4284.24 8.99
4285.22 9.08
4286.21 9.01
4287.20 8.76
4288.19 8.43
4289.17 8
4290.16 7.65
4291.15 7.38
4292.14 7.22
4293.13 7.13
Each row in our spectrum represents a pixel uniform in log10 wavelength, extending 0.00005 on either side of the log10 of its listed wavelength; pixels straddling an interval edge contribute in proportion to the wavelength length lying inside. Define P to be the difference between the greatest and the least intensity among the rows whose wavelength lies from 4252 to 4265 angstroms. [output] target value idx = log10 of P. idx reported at -0.21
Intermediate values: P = 0.62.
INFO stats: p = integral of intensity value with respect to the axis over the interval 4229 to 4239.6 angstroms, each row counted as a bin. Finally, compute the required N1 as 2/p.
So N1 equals 0.0240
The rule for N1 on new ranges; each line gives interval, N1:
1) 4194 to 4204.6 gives 0.0241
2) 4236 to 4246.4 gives 0.0244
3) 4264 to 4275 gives 0.0238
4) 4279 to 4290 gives 0.0212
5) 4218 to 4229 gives 0.0239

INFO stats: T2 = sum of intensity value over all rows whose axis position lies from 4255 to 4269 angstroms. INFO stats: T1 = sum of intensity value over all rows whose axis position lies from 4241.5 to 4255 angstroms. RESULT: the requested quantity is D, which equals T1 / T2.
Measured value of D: 1.04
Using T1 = 113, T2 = 108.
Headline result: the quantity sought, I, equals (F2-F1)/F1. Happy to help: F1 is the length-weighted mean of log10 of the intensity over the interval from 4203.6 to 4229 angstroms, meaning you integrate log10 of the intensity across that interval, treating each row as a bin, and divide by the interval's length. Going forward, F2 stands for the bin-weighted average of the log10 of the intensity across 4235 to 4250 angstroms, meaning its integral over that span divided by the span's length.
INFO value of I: -0.006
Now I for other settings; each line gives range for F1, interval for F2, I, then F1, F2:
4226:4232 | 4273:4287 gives 0.057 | 0.870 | 0.920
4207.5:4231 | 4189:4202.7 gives 0.001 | 0.905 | 0.906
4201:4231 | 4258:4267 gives -0.014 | 0.902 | 0.889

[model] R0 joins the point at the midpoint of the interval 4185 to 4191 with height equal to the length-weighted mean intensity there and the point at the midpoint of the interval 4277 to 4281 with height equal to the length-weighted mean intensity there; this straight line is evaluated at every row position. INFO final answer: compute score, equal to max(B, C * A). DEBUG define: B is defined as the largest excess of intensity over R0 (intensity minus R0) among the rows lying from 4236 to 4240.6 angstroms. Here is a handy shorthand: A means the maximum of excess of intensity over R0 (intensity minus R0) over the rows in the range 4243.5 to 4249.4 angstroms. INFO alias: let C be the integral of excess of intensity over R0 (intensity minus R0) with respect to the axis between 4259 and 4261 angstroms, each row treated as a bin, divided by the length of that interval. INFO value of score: -0.02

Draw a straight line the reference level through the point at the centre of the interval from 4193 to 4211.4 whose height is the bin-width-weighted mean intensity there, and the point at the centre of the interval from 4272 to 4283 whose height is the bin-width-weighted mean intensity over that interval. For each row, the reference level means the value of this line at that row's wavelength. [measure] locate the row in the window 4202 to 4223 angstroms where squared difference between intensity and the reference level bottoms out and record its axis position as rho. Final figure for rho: 4206.04 angstroms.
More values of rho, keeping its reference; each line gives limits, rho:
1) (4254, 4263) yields 4254.75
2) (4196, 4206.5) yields 4197.33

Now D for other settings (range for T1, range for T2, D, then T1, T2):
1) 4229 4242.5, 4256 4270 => 1.02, 110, 108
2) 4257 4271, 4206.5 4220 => 0.90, 108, 120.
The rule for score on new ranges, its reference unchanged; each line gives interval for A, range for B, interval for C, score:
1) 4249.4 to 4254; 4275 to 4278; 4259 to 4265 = -0.03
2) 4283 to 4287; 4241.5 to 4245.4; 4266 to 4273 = -0.25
